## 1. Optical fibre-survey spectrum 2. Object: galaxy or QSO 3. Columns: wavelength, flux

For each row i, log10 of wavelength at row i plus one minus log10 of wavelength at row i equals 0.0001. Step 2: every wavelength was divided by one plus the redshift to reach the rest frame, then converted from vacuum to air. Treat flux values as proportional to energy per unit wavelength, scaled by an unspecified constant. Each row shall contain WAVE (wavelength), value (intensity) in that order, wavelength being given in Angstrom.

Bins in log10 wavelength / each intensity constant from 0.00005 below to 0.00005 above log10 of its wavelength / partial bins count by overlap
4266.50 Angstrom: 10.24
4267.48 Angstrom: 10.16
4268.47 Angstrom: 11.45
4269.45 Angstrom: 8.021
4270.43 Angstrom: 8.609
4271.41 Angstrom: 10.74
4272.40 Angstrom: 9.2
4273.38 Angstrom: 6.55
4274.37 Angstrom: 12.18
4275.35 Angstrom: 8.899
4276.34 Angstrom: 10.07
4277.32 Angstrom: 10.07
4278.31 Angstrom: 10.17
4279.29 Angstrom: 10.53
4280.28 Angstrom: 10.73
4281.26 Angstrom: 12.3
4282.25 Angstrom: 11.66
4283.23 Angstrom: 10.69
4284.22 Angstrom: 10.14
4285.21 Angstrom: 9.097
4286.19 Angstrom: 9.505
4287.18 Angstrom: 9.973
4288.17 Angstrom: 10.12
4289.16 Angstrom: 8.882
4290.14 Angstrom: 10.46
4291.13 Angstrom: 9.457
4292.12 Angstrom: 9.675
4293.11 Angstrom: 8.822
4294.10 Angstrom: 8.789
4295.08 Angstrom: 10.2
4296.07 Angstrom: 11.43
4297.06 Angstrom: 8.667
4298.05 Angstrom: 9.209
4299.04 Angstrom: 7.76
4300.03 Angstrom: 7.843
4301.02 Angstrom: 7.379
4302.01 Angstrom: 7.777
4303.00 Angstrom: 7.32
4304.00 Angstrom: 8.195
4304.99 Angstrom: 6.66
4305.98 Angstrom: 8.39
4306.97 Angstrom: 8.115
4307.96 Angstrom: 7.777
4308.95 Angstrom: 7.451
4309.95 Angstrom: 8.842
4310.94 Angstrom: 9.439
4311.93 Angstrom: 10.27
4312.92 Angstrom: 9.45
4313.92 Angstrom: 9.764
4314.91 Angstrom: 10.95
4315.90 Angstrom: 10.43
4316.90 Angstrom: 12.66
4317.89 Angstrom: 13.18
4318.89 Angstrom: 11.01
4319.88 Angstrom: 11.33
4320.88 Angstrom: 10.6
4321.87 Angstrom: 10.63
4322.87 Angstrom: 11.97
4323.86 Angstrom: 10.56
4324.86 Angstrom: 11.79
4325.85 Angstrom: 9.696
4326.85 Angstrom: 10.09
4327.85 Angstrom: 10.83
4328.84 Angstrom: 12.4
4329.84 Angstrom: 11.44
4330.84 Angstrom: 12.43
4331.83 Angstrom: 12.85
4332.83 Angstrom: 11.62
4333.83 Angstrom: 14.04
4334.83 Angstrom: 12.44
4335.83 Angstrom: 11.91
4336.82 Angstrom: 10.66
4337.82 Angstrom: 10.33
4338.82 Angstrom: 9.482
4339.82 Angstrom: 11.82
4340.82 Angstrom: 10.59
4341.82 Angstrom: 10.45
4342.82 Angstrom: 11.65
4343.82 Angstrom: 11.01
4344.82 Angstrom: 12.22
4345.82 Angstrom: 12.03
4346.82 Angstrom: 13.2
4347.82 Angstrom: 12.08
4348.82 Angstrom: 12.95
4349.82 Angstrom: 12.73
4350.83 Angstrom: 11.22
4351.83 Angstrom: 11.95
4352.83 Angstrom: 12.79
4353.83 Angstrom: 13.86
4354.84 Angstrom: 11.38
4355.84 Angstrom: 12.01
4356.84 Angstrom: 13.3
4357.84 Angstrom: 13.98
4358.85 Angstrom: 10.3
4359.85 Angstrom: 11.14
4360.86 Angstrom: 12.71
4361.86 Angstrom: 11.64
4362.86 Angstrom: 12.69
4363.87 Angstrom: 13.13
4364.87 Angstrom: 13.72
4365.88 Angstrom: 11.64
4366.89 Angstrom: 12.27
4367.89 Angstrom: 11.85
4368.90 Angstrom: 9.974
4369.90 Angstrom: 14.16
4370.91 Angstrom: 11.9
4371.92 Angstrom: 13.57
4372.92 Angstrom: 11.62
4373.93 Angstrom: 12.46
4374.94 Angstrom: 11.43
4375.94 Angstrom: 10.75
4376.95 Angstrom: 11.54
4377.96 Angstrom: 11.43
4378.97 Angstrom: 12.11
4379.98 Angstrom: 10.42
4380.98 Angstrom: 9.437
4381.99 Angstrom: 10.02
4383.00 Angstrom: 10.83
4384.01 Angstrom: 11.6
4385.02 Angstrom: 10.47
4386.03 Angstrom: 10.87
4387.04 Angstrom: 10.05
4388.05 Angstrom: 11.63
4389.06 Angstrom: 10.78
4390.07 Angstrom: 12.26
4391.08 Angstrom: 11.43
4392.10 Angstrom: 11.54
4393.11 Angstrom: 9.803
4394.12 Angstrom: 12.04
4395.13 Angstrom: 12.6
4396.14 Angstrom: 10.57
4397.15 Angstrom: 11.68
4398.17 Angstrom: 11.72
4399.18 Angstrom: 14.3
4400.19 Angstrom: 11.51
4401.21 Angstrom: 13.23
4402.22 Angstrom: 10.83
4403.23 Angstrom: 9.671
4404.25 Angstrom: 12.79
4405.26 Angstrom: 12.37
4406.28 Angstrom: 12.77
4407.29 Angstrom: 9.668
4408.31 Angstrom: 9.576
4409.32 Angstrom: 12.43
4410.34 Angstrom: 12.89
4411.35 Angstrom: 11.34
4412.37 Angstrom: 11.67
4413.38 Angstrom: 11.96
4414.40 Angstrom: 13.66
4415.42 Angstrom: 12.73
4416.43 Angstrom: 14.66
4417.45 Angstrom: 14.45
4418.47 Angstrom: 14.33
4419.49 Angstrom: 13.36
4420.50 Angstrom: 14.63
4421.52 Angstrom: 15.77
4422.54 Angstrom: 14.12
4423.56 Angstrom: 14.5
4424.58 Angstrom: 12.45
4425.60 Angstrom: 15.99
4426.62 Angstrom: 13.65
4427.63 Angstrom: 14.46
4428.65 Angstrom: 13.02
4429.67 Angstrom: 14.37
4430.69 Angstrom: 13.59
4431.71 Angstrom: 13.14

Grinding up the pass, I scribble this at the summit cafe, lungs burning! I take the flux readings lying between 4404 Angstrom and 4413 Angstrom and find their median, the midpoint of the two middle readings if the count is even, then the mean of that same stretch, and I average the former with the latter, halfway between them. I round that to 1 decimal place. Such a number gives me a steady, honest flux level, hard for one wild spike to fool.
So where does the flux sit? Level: 12.0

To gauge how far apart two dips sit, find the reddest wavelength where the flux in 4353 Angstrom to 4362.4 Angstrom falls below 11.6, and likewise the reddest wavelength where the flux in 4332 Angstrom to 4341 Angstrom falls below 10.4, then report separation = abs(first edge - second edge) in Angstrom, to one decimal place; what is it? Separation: 21.0 Angstrom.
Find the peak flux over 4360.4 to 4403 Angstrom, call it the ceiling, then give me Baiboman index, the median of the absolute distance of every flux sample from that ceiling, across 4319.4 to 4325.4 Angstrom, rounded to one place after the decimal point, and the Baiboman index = 3.3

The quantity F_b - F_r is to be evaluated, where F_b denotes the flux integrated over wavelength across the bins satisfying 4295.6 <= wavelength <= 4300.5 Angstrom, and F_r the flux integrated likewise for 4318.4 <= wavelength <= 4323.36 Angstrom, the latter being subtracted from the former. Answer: -11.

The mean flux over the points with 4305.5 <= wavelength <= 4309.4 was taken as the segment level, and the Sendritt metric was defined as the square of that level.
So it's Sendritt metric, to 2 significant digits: 63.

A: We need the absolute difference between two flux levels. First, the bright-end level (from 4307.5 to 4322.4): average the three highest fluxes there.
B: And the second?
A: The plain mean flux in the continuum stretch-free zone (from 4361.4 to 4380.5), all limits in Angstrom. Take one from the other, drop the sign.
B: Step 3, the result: 0.37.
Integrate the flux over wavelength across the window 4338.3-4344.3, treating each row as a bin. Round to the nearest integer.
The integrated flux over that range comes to 65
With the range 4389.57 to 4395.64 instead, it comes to 70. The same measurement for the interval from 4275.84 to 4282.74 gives 74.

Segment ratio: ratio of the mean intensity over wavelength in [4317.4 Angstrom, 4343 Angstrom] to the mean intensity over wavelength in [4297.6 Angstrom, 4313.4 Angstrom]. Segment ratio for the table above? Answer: 1.38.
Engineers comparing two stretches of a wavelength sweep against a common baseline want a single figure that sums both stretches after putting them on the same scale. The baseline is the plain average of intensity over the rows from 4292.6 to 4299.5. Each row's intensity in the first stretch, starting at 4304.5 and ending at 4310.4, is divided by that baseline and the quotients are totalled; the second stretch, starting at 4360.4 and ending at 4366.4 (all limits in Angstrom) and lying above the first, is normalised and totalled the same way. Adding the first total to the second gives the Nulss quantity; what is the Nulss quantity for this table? 13.2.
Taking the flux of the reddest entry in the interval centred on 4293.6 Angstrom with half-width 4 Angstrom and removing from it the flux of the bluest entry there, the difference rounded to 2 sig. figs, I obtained -1.8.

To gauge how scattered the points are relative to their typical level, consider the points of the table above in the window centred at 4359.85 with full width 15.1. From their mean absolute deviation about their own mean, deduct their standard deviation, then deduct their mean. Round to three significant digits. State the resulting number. -12.6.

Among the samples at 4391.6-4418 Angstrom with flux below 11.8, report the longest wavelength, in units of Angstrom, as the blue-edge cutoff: 4412.37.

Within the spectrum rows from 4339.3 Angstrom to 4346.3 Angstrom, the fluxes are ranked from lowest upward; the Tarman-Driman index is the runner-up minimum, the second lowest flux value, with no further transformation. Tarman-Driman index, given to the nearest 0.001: 10.590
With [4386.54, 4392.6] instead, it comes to 10.780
